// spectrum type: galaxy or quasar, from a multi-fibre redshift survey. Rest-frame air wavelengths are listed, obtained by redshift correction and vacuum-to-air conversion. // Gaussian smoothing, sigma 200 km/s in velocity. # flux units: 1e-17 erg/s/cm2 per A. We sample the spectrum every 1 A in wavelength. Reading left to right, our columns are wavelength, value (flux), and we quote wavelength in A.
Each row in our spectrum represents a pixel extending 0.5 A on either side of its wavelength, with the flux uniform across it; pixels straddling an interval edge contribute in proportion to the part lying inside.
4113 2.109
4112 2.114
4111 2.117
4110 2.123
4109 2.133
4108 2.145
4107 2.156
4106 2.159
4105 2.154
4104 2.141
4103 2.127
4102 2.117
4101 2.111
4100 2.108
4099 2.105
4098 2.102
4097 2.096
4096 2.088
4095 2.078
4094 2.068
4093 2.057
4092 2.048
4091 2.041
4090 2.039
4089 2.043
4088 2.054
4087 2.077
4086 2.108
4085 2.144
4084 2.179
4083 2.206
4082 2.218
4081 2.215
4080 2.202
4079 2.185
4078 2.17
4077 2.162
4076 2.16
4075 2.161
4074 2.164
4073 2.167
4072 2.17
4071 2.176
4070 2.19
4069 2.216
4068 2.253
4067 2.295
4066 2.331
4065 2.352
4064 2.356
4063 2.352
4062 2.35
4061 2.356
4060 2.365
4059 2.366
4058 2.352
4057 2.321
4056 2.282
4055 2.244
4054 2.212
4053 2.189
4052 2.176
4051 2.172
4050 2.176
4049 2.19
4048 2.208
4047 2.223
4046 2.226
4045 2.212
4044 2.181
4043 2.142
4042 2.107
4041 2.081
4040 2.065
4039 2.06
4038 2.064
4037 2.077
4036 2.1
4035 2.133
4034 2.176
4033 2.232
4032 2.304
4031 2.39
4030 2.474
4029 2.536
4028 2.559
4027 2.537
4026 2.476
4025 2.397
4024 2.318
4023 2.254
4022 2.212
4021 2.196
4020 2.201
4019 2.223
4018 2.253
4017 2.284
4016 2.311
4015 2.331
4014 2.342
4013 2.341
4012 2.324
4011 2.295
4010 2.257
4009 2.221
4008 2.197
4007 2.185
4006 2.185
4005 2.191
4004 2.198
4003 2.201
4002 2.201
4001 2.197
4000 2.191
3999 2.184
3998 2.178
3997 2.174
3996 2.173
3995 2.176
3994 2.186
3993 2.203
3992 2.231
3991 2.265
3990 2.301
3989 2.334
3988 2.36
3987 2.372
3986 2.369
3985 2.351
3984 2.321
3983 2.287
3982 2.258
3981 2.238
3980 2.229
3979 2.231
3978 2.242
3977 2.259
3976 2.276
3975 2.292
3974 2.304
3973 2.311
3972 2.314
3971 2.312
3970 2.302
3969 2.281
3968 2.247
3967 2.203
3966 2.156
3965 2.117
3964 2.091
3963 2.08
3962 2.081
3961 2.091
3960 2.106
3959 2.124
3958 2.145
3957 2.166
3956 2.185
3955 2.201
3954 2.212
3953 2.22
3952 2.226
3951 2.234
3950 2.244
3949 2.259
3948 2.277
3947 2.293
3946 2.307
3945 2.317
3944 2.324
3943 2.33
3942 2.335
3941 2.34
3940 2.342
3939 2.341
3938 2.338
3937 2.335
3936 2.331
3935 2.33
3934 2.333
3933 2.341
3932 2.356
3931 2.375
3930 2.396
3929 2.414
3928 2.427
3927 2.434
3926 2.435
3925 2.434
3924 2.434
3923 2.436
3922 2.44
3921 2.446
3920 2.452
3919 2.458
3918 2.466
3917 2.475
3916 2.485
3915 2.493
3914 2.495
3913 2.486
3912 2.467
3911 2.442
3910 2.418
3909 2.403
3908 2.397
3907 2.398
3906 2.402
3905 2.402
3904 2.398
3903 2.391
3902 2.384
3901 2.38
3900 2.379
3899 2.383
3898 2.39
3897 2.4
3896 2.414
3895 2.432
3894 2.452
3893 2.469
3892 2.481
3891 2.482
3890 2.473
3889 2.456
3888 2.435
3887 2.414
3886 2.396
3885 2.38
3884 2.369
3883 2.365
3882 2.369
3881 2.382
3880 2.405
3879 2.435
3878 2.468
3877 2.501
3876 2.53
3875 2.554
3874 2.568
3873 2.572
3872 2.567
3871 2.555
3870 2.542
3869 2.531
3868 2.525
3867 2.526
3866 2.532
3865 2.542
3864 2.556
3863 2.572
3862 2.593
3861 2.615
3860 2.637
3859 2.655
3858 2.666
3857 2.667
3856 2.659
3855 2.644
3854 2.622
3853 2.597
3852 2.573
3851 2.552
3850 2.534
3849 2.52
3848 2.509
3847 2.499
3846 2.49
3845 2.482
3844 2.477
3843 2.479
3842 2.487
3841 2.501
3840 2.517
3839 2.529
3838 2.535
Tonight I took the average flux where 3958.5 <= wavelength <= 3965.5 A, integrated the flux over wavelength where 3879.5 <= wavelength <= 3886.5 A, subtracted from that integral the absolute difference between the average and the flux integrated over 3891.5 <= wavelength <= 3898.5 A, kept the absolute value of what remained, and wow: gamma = 1.7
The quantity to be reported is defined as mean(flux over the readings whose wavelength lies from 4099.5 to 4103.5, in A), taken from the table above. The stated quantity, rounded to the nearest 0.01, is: 2.12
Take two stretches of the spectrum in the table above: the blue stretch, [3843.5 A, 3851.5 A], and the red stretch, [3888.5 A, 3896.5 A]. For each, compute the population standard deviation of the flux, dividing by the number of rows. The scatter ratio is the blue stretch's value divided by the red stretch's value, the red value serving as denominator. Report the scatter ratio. 1.1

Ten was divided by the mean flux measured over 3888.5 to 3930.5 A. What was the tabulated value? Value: 4.11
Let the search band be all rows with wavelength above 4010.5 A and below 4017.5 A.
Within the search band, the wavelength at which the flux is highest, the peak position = 4014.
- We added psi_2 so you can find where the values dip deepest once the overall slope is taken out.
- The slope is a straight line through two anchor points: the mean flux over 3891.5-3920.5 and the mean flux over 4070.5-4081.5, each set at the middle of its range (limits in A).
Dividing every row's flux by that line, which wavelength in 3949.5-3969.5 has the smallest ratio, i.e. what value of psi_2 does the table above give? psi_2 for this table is 3962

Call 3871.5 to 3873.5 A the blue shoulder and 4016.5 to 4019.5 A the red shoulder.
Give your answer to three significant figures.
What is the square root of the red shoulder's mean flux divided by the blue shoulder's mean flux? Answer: 0.936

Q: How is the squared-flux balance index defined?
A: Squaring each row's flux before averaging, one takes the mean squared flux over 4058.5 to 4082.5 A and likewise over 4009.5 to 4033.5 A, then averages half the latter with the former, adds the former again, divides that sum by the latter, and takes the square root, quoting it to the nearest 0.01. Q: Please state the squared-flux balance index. 1.28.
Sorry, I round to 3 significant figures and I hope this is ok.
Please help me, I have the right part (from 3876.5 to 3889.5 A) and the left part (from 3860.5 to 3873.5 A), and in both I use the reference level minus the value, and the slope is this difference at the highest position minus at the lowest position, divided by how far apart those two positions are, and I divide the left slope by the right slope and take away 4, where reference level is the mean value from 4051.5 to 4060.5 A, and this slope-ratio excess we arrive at -3.04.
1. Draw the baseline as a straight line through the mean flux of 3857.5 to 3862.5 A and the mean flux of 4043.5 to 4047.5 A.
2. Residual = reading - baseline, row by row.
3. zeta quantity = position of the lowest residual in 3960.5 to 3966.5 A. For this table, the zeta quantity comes 3962 A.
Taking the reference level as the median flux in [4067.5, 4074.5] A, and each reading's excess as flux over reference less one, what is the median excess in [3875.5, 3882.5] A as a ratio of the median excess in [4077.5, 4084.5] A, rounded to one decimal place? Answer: 10.0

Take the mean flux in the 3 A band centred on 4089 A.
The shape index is 2.05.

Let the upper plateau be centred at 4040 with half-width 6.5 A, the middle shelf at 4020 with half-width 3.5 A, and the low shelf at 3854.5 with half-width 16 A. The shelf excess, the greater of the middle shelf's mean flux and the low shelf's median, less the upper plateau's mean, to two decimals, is 0.41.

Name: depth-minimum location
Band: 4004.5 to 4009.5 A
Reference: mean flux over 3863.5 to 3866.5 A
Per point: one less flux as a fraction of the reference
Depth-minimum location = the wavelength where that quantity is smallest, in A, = 4009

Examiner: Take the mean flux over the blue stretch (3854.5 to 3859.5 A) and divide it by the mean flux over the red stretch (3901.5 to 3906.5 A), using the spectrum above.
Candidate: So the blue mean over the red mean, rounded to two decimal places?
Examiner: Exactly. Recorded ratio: 1.11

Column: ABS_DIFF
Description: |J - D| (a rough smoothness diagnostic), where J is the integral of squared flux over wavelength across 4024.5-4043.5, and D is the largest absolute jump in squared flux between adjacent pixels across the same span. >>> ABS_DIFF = 97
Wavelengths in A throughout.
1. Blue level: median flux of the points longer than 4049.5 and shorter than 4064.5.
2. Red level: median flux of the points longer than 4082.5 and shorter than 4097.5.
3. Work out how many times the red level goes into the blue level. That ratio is 1.12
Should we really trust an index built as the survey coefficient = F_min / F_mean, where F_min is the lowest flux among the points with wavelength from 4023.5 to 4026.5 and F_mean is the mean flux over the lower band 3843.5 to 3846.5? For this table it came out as 0.93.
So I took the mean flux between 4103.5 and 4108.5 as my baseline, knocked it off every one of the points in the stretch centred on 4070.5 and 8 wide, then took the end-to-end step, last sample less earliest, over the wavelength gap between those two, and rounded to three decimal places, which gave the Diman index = -0.019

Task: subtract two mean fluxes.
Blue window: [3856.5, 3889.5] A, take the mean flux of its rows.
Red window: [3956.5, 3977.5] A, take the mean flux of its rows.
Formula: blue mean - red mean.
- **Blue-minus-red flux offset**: 0.3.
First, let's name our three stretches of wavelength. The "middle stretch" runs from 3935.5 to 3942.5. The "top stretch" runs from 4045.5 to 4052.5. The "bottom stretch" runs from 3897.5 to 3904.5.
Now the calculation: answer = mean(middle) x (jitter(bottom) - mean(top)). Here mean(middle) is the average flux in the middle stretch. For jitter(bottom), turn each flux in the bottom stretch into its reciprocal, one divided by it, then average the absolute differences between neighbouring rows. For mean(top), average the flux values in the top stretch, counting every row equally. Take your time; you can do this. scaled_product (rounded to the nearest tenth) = -5.1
